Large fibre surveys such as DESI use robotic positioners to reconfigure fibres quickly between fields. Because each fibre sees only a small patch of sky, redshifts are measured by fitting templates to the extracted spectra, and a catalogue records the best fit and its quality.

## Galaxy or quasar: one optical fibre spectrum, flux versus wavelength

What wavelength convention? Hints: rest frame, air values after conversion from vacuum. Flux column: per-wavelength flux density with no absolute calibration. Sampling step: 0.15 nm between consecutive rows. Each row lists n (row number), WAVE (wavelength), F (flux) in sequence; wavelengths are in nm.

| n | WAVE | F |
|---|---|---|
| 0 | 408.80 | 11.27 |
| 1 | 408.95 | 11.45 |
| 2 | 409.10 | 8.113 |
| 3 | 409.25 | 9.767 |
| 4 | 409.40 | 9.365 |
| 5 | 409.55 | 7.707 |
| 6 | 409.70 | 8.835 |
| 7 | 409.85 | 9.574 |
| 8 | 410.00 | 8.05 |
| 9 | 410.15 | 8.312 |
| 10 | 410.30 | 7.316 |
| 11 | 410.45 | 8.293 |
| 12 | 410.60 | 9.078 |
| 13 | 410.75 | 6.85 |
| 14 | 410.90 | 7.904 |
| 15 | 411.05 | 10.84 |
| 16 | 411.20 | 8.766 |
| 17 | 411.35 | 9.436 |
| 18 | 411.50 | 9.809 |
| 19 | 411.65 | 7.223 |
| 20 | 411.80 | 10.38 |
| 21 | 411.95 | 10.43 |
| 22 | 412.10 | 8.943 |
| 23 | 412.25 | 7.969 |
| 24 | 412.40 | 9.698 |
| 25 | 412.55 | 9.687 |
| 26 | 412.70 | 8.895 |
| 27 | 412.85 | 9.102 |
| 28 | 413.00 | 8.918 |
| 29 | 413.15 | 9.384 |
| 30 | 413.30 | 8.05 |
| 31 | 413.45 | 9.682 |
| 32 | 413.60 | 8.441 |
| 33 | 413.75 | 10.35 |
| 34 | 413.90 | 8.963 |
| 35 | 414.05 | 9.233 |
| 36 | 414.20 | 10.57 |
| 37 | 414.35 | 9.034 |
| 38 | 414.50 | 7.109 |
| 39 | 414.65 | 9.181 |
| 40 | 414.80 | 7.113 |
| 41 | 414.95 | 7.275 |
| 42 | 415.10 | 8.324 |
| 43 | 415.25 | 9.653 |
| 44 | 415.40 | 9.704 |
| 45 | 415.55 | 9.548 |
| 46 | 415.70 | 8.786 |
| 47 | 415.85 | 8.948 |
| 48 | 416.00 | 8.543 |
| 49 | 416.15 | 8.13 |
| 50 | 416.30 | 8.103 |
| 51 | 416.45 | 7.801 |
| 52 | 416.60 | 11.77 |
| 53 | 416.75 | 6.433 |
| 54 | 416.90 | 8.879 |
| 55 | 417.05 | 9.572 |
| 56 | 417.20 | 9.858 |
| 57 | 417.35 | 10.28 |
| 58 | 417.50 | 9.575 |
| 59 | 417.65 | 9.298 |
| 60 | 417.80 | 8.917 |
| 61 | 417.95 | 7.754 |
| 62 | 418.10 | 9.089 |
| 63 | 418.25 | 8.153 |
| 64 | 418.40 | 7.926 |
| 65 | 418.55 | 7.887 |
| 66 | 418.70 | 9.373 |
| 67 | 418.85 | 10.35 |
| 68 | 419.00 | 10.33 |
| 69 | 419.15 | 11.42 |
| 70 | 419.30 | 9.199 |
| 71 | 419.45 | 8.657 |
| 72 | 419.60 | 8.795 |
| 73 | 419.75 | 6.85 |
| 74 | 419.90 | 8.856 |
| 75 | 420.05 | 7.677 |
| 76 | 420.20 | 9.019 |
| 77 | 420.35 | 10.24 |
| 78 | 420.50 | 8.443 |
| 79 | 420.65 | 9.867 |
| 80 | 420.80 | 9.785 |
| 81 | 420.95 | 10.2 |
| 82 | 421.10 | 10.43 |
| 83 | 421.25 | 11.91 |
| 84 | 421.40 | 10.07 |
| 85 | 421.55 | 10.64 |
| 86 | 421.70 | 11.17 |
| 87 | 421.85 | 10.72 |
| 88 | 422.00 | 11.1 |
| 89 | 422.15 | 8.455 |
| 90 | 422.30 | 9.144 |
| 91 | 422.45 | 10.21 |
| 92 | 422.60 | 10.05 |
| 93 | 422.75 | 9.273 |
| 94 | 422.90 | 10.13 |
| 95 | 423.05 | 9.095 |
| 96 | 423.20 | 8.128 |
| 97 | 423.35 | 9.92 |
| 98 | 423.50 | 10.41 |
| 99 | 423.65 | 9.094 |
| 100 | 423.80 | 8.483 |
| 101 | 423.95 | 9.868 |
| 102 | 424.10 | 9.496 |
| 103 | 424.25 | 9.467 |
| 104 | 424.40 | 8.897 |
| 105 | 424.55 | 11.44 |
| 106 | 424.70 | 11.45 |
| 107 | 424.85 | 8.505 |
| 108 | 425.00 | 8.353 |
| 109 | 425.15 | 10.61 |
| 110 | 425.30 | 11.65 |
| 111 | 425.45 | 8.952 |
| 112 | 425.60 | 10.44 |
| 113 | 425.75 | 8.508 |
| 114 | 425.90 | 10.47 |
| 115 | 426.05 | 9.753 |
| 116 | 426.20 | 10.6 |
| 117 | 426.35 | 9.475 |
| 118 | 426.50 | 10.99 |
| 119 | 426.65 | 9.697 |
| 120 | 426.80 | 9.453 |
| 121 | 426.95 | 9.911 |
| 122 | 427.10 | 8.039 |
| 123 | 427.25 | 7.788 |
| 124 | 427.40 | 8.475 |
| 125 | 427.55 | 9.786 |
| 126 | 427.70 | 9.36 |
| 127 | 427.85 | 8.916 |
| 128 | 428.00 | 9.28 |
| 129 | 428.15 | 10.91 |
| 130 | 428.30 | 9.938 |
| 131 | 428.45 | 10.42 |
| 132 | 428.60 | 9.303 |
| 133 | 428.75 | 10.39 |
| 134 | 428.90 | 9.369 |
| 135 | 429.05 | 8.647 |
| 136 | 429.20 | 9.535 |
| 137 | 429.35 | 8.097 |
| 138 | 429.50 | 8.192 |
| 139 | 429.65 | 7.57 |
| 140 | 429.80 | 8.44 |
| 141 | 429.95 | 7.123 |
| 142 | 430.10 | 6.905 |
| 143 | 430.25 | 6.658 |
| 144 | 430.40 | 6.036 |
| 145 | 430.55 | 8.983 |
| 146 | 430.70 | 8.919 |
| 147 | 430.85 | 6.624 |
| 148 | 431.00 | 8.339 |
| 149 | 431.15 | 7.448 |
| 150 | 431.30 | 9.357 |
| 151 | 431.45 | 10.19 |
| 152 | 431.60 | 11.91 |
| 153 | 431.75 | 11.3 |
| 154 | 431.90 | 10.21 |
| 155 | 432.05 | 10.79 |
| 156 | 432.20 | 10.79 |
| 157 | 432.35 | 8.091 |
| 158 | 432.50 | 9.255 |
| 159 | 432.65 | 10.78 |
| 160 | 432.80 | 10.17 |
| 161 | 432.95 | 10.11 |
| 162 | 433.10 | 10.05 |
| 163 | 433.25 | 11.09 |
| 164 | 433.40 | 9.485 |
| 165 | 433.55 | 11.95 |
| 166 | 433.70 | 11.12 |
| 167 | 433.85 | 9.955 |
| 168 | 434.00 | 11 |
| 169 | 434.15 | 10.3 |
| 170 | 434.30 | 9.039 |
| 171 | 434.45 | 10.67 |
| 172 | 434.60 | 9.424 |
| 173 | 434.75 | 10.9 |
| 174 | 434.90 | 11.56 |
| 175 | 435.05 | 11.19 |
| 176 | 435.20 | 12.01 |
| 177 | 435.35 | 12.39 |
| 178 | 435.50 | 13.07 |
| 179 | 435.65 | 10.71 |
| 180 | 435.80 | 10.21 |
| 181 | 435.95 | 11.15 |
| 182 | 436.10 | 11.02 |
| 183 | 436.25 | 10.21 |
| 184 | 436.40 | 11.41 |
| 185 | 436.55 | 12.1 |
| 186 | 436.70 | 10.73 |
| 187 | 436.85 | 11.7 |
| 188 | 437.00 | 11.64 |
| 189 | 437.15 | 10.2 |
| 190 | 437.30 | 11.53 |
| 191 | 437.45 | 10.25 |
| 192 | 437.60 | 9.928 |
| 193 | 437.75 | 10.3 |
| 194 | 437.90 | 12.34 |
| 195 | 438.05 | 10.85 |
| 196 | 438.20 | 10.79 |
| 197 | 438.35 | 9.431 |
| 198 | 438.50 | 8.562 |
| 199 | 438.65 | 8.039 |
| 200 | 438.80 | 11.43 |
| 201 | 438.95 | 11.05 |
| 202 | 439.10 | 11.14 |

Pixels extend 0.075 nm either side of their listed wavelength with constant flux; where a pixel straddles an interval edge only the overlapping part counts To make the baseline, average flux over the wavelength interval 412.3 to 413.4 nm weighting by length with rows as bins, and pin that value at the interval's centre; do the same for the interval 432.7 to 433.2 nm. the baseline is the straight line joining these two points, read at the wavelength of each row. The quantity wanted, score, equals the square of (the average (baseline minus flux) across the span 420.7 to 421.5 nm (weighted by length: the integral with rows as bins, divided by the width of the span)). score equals 0.85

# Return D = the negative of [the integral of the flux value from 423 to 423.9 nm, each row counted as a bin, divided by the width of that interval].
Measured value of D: -9.2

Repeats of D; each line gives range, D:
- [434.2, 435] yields -10.3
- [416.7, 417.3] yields -8.8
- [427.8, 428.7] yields -9.8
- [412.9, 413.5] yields -9.0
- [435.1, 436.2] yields -11.5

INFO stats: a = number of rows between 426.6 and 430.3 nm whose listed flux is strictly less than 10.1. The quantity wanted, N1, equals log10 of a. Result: 1.34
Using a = 22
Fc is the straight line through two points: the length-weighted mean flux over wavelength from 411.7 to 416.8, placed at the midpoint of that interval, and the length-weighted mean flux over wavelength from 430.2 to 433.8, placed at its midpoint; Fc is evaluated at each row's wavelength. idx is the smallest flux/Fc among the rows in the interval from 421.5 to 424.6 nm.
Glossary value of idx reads 0.88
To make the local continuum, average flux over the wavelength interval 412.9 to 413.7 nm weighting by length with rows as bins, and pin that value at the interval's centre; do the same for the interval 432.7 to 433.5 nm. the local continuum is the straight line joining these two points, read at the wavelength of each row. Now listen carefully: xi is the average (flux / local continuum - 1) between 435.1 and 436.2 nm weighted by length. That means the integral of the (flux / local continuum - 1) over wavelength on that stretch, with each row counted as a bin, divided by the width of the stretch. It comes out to 0.101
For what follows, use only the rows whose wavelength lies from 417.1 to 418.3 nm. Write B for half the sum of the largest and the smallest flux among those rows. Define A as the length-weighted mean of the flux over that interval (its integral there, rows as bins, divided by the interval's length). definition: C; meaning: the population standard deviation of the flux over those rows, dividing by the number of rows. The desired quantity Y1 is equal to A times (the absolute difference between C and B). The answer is 75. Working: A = 9.1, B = 9.0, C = 0.79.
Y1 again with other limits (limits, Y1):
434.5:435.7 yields 116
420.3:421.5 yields 94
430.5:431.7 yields 70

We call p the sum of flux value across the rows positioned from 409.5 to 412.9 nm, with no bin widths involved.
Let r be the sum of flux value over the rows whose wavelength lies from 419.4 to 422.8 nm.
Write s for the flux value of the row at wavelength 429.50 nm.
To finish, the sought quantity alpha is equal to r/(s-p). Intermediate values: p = 203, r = 222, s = 8.192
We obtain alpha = -1.14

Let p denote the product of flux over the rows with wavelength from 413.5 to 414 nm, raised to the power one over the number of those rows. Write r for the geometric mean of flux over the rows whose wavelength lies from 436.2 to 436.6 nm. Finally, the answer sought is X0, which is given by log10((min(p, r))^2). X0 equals 1.93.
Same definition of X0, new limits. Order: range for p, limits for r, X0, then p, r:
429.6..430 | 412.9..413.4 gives 1.77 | 7.7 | 8.8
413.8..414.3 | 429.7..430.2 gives 1.75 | 9.6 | 7.5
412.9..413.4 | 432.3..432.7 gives 1.89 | 8.8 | 9.3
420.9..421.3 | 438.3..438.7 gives 1.87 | 10.8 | 8.7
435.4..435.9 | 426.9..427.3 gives 1.86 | 11.3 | 8.5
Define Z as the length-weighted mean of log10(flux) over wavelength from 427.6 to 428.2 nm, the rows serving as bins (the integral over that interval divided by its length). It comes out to 0.98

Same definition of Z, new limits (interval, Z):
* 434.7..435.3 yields 1.06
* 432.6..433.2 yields 1.01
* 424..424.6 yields 0.99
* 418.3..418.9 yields 0.94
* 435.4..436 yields 1.05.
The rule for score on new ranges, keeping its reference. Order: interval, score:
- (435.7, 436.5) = 0.22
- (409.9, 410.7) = 0.55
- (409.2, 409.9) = 0.01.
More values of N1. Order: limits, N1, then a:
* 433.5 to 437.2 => 0.48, 3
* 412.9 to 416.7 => 1.34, 22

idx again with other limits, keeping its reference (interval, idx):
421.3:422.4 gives 0.92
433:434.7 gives 0.93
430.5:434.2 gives 0.69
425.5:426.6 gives 0.91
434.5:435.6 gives 0.97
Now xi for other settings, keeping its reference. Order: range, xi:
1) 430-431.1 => -0.258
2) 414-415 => -0.056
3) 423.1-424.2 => -0.030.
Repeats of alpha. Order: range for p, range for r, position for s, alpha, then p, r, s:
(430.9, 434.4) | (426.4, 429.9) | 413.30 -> -0.95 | 233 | 213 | 8.05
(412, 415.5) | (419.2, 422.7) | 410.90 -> -1.12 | 205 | 221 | 7.904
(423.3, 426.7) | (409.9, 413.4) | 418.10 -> -0.94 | 227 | 203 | 9.089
